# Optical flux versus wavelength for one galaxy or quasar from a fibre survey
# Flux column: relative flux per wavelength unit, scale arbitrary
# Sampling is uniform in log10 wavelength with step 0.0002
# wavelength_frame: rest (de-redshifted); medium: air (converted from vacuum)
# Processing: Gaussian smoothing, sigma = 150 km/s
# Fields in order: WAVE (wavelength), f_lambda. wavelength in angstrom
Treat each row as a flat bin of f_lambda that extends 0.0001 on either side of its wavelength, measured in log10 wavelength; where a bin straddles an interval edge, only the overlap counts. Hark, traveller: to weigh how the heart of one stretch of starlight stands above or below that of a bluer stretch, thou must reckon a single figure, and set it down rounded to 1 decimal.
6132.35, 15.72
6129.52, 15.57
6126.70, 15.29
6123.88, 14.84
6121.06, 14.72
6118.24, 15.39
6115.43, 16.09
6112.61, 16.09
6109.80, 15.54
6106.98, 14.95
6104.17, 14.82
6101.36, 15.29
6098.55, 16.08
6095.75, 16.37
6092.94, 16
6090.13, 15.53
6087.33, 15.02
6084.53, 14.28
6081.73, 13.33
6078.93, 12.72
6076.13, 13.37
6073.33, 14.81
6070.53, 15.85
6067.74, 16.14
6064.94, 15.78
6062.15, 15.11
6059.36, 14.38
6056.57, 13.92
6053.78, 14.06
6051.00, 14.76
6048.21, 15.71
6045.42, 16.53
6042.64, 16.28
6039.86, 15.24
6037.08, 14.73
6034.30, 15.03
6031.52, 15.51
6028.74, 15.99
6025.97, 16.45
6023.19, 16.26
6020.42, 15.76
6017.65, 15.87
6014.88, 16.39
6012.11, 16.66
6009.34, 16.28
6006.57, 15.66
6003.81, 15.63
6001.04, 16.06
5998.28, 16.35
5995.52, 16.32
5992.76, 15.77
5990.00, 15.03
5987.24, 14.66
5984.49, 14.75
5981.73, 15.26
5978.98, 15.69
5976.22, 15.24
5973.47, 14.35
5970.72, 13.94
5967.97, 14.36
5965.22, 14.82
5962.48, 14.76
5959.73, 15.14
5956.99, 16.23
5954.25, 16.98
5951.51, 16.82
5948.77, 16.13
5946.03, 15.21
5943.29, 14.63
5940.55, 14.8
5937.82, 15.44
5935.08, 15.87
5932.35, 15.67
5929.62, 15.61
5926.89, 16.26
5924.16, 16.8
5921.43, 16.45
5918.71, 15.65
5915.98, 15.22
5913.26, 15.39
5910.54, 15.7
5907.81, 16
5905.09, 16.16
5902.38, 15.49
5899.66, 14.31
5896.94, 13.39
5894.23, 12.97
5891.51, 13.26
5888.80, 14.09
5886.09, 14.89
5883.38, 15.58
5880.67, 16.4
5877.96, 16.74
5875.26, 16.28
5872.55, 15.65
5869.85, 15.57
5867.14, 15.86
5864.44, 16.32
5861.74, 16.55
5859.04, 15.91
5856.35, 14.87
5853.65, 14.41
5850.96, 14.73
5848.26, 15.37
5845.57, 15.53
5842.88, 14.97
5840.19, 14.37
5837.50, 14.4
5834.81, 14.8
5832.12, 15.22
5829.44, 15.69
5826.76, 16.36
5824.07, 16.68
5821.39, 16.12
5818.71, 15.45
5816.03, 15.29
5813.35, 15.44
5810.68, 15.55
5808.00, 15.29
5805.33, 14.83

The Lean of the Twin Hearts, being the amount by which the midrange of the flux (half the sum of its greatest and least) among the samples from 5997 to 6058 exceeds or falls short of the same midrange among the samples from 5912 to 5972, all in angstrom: -0.2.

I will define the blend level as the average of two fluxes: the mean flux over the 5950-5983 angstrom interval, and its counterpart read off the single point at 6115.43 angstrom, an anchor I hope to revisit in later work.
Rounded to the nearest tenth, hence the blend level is 15.7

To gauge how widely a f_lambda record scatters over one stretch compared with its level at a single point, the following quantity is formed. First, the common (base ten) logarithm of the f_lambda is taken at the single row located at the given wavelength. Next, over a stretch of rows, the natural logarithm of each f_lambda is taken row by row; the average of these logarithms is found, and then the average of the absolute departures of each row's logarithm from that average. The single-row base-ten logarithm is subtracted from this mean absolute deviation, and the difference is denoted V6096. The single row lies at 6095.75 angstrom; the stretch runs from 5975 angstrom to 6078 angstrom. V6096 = -1.17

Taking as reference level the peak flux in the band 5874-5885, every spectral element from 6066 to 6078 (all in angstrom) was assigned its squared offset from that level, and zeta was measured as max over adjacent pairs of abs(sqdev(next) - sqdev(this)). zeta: 7.6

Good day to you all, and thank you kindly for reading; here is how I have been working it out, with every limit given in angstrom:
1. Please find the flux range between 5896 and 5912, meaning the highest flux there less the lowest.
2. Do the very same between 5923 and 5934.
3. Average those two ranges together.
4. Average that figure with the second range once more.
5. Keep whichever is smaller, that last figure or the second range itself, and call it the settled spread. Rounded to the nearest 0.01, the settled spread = 1.19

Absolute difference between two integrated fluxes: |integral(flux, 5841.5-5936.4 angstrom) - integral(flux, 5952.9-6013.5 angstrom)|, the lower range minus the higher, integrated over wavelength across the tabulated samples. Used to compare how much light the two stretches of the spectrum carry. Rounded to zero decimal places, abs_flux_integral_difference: 528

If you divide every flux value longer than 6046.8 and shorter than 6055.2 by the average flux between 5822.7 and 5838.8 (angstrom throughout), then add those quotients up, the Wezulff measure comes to 2.87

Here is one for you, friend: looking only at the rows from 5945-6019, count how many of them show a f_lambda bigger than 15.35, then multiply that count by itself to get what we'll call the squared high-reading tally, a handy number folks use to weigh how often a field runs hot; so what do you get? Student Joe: 225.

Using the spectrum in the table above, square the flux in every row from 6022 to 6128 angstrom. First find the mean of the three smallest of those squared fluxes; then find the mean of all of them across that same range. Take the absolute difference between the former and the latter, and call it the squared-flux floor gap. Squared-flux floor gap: 60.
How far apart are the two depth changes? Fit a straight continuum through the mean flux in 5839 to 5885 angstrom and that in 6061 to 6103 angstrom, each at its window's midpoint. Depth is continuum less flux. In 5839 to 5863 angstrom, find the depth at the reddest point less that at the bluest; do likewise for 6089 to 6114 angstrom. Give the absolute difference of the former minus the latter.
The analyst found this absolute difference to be 1.62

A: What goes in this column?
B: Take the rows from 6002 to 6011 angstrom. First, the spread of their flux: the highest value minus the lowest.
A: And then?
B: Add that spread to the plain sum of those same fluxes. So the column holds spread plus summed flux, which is 48.2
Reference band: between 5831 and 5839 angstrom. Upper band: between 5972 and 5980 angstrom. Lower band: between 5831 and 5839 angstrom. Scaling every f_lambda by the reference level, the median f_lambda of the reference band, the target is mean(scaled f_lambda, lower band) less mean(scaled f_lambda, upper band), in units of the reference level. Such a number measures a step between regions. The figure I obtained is -0.02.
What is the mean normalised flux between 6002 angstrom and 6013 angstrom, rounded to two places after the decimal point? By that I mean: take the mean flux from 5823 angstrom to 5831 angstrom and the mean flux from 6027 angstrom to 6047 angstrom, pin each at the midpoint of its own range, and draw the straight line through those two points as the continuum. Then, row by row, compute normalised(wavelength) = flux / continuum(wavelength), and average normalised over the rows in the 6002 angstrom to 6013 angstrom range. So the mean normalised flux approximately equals 1.02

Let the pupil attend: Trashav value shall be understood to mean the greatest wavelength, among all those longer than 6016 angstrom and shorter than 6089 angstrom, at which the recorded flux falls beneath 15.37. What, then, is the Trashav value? 6087.33 angstrom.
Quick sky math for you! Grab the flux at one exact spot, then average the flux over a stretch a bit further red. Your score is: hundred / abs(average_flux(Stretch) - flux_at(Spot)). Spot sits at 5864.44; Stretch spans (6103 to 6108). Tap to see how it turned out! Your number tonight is 70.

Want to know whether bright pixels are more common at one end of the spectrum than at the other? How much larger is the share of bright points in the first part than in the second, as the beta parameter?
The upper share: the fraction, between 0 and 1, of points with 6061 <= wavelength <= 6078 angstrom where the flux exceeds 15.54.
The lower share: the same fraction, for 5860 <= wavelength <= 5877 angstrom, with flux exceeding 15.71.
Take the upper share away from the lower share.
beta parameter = 0.17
